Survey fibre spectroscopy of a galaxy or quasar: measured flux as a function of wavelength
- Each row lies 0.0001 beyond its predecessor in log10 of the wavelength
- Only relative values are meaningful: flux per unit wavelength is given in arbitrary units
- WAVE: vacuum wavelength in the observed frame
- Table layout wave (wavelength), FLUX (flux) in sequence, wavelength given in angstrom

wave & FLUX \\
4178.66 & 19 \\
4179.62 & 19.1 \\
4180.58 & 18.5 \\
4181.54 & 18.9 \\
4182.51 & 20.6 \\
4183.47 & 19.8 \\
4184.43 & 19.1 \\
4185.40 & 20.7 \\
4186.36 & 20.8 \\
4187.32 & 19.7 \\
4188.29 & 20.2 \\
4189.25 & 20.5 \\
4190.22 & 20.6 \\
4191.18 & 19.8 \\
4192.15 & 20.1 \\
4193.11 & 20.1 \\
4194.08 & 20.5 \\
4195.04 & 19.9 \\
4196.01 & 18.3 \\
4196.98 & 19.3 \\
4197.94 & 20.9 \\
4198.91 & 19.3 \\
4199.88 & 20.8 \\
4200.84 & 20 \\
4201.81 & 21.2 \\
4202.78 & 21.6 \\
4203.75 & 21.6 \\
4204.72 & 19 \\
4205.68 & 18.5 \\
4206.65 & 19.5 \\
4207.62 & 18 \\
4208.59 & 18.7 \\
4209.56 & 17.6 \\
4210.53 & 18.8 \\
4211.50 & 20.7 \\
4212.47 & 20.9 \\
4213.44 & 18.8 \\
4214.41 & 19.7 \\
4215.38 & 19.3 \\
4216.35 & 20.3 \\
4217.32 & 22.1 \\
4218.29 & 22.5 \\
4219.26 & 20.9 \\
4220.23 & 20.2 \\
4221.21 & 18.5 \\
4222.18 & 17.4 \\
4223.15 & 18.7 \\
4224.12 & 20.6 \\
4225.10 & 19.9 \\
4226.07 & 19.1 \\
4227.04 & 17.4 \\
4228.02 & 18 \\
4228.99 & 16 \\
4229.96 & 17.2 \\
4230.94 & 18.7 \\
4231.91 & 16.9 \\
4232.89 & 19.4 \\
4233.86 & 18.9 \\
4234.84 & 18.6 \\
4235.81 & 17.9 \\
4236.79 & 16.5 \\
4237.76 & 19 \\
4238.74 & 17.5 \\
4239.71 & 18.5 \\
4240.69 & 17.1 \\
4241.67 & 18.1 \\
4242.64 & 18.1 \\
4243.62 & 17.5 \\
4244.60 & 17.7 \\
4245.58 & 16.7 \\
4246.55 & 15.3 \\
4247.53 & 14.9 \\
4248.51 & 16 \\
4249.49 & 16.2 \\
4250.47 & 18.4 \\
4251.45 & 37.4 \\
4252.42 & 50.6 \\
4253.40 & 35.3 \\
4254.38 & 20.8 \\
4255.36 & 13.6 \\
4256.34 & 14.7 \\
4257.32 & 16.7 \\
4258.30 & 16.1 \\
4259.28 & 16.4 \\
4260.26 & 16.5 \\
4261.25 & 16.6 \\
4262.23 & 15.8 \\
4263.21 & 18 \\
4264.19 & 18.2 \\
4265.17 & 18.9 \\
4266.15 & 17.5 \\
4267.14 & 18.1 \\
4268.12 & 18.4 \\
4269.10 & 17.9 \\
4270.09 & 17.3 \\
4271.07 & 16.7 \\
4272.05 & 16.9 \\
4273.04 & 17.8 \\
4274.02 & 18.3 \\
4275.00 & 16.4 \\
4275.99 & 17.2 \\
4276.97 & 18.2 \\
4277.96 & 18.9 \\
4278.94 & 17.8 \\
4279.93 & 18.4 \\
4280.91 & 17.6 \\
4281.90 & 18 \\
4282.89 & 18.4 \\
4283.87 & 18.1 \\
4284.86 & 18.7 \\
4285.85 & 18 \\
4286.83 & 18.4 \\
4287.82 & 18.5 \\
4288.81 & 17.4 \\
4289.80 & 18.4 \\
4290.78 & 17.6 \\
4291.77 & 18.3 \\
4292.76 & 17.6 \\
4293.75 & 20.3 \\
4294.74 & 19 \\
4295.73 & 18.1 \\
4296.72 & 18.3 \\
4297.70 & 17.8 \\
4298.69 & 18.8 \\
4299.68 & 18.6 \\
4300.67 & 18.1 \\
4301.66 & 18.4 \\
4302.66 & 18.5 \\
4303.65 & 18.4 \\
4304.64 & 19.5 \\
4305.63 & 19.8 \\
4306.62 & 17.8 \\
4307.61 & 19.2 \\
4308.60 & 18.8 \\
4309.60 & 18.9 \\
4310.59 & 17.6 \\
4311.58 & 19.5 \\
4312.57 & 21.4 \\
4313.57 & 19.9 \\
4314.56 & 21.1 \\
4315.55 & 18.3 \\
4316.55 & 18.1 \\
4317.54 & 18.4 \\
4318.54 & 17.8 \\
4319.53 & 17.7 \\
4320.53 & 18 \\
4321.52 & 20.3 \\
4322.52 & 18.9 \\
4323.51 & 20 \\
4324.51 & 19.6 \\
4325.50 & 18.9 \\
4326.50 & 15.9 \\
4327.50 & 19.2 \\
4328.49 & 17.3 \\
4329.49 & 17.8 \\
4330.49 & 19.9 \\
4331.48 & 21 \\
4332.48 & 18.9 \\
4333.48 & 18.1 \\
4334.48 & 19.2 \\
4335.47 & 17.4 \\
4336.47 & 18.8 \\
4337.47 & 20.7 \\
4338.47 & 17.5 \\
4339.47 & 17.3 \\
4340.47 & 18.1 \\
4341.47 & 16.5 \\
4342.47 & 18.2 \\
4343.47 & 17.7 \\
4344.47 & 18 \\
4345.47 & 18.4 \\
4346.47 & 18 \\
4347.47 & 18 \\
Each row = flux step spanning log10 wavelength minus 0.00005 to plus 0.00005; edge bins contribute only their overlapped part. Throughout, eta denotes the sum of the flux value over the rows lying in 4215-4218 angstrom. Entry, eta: 62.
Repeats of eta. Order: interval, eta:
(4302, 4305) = 56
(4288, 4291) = 53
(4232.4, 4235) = 57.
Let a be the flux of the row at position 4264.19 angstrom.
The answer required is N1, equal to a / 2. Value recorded 9.1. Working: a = 18.2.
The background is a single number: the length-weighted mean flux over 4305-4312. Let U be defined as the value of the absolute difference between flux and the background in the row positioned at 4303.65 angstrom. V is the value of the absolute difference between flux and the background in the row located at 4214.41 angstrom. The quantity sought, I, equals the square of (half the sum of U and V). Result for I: 0.4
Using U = 0.4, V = 0.9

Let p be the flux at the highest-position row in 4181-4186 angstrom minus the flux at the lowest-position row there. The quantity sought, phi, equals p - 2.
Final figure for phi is -0.2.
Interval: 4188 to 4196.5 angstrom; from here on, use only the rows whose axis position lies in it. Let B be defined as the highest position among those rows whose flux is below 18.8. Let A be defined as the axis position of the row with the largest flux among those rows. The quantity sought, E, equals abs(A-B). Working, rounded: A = 4190.22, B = 4196.01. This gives 5.8 angstrom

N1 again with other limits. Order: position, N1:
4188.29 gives 10.1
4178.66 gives 9.5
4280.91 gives 8.8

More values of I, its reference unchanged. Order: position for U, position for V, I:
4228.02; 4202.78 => 3.2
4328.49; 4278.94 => 1.6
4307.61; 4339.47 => 0.9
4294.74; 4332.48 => 0.0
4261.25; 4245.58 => 4.7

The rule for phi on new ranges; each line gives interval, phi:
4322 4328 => -1.7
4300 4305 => -0.6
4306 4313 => 1.6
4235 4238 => -0.9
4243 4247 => -4.2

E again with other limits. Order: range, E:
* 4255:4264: 0.0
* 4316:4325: 1.0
